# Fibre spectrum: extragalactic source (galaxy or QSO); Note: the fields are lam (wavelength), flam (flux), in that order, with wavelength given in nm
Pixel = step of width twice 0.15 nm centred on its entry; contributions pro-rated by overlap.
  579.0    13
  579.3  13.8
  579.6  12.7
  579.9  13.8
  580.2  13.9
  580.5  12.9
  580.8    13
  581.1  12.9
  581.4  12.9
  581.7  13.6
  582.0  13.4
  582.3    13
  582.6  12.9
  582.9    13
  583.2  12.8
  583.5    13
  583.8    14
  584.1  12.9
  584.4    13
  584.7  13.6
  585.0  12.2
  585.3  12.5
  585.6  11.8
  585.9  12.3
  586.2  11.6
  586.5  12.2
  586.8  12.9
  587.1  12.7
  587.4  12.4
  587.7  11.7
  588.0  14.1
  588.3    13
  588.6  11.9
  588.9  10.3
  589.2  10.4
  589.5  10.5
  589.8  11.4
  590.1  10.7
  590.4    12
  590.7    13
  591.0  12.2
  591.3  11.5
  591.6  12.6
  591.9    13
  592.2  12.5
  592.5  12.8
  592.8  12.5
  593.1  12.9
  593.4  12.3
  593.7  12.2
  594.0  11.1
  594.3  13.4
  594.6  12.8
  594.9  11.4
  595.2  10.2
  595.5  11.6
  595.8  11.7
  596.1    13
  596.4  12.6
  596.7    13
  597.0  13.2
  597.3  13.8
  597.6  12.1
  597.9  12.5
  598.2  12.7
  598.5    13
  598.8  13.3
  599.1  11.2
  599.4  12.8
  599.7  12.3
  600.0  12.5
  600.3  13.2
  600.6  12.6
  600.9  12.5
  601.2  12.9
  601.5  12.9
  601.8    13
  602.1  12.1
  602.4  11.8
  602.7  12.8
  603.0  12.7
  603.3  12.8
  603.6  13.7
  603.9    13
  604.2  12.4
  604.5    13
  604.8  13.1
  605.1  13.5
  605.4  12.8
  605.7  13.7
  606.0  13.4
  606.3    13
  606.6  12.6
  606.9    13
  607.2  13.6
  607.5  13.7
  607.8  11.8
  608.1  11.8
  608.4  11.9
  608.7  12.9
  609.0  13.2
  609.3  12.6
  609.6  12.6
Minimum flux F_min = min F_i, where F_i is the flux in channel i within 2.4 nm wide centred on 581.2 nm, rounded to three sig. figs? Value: 12.9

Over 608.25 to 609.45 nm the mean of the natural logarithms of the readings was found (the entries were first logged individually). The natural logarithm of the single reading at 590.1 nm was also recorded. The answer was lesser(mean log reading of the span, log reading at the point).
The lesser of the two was 2.37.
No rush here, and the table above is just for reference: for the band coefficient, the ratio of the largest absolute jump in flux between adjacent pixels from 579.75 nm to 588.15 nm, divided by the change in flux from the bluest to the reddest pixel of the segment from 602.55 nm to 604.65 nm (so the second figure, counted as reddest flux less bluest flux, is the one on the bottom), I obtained 12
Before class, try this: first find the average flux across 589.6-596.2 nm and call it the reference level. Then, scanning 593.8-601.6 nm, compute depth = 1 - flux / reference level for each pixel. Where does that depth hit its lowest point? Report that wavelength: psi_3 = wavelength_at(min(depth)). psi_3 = 597.3 nm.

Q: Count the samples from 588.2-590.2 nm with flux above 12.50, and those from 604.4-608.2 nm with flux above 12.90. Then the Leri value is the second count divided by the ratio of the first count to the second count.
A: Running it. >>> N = 81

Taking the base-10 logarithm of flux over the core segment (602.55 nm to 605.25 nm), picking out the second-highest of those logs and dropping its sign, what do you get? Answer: 1.13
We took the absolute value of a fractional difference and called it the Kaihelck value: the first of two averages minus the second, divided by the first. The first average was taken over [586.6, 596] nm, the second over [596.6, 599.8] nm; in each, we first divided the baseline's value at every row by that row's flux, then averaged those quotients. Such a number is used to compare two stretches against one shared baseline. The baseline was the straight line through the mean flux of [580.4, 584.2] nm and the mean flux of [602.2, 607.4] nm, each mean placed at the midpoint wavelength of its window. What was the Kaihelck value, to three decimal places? 0.058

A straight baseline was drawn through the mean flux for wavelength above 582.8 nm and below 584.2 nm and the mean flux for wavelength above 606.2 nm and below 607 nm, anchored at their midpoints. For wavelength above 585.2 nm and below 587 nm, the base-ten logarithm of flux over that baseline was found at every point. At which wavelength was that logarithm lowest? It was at 586.2 nm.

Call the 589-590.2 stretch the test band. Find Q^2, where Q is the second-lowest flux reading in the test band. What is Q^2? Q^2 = 110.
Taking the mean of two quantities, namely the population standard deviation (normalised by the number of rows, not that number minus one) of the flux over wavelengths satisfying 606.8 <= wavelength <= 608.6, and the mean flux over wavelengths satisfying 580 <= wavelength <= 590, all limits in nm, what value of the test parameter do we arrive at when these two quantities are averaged 6.70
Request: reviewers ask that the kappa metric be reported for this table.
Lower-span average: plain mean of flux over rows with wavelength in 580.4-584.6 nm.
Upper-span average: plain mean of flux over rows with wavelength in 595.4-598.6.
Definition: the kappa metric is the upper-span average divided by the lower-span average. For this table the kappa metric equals 0.97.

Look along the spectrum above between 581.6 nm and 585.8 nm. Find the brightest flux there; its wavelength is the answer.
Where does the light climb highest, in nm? 583.8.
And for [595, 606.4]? 597.3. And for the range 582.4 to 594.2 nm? 588.0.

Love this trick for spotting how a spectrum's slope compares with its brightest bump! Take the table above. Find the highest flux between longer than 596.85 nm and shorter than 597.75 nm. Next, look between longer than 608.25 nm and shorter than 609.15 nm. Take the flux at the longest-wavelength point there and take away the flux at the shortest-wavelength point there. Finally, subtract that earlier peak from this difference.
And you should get -12.5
